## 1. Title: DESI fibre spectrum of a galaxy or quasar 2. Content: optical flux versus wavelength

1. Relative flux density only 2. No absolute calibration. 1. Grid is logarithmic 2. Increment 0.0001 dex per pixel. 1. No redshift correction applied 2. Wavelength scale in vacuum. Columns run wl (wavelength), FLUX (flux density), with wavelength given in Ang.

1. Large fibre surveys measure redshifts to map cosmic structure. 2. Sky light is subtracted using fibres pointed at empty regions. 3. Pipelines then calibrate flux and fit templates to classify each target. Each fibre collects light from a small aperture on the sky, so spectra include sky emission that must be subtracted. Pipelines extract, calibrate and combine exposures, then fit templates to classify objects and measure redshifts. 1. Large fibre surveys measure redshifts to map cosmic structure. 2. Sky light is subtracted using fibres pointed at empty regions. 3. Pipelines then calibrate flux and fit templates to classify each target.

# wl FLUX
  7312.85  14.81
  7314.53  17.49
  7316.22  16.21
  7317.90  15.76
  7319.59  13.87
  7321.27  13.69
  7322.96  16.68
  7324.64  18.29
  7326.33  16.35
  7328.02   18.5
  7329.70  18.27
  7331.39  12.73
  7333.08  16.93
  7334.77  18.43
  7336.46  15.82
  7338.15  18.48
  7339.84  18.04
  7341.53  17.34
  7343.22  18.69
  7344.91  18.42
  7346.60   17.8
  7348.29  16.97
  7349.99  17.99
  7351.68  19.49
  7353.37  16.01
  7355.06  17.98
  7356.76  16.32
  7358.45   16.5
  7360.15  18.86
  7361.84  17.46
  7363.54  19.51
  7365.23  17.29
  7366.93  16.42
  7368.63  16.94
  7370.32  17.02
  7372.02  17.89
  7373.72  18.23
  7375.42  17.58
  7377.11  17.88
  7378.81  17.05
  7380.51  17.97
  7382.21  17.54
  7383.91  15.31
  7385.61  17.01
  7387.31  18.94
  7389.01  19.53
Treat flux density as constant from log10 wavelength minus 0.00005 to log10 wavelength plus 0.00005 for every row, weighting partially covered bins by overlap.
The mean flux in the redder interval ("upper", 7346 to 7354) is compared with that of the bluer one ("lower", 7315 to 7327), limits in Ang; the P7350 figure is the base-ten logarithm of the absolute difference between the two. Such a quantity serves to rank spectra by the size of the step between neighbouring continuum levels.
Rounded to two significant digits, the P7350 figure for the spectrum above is 0.26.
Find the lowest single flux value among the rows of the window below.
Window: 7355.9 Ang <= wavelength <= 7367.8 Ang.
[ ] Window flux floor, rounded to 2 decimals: 16.32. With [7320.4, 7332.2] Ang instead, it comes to 12.73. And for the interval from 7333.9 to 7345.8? 15.82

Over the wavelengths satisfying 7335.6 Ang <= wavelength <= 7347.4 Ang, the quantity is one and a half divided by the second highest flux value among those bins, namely 0.0812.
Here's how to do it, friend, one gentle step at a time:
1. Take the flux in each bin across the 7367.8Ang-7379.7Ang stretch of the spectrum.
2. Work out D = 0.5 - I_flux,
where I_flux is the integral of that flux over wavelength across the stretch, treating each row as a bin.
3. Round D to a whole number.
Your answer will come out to -208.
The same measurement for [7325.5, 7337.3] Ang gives -197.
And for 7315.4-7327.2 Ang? -186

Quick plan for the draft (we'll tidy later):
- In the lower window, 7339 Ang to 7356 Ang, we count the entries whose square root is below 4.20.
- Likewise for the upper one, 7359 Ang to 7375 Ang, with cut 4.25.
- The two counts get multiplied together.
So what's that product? 18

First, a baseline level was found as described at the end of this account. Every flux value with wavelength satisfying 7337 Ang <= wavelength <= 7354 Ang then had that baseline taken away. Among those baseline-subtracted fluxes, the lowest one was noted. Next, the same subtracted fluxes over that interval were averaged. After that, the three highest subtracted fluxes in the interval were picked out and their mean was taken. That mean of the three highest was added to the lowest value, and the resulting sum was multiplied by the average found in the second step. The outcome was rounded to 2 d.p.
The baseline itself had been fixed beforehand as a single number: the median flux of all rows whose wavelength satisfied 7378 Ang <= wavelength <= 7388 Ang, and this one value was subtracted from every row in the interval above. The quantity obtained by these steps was 0.19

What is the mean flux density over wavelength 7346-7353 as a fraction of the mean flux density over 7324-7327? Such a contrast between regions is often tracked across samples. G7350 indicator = 1.04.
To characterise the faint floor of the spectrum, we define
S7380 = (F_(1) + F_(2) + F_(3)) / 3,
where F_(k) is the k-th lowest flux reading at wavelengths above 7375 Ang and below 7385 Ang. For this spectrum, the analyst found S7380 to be 16.6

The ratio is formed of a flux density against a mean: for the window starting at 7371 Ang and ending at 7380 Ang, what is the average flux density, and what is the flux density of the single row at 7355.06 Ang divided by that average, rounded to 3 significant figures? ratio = 1.01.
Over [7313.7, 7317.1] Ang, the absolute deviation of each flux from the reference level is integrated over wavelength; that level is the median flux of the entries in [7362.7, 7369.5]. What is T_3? 2.2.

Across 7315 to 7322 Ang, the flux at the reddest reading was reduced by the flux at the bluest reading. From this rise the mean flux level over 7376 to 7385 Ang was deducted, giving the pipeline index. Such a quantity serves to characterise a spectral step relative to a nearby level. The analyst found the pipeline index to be -19.7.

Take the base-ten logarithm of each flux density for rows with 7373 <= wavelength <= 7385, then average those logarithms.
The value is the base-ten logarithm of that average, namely 0.0931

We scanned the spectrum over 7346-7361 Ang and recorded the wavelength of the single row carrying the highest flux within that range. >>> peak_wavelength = 7351.68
